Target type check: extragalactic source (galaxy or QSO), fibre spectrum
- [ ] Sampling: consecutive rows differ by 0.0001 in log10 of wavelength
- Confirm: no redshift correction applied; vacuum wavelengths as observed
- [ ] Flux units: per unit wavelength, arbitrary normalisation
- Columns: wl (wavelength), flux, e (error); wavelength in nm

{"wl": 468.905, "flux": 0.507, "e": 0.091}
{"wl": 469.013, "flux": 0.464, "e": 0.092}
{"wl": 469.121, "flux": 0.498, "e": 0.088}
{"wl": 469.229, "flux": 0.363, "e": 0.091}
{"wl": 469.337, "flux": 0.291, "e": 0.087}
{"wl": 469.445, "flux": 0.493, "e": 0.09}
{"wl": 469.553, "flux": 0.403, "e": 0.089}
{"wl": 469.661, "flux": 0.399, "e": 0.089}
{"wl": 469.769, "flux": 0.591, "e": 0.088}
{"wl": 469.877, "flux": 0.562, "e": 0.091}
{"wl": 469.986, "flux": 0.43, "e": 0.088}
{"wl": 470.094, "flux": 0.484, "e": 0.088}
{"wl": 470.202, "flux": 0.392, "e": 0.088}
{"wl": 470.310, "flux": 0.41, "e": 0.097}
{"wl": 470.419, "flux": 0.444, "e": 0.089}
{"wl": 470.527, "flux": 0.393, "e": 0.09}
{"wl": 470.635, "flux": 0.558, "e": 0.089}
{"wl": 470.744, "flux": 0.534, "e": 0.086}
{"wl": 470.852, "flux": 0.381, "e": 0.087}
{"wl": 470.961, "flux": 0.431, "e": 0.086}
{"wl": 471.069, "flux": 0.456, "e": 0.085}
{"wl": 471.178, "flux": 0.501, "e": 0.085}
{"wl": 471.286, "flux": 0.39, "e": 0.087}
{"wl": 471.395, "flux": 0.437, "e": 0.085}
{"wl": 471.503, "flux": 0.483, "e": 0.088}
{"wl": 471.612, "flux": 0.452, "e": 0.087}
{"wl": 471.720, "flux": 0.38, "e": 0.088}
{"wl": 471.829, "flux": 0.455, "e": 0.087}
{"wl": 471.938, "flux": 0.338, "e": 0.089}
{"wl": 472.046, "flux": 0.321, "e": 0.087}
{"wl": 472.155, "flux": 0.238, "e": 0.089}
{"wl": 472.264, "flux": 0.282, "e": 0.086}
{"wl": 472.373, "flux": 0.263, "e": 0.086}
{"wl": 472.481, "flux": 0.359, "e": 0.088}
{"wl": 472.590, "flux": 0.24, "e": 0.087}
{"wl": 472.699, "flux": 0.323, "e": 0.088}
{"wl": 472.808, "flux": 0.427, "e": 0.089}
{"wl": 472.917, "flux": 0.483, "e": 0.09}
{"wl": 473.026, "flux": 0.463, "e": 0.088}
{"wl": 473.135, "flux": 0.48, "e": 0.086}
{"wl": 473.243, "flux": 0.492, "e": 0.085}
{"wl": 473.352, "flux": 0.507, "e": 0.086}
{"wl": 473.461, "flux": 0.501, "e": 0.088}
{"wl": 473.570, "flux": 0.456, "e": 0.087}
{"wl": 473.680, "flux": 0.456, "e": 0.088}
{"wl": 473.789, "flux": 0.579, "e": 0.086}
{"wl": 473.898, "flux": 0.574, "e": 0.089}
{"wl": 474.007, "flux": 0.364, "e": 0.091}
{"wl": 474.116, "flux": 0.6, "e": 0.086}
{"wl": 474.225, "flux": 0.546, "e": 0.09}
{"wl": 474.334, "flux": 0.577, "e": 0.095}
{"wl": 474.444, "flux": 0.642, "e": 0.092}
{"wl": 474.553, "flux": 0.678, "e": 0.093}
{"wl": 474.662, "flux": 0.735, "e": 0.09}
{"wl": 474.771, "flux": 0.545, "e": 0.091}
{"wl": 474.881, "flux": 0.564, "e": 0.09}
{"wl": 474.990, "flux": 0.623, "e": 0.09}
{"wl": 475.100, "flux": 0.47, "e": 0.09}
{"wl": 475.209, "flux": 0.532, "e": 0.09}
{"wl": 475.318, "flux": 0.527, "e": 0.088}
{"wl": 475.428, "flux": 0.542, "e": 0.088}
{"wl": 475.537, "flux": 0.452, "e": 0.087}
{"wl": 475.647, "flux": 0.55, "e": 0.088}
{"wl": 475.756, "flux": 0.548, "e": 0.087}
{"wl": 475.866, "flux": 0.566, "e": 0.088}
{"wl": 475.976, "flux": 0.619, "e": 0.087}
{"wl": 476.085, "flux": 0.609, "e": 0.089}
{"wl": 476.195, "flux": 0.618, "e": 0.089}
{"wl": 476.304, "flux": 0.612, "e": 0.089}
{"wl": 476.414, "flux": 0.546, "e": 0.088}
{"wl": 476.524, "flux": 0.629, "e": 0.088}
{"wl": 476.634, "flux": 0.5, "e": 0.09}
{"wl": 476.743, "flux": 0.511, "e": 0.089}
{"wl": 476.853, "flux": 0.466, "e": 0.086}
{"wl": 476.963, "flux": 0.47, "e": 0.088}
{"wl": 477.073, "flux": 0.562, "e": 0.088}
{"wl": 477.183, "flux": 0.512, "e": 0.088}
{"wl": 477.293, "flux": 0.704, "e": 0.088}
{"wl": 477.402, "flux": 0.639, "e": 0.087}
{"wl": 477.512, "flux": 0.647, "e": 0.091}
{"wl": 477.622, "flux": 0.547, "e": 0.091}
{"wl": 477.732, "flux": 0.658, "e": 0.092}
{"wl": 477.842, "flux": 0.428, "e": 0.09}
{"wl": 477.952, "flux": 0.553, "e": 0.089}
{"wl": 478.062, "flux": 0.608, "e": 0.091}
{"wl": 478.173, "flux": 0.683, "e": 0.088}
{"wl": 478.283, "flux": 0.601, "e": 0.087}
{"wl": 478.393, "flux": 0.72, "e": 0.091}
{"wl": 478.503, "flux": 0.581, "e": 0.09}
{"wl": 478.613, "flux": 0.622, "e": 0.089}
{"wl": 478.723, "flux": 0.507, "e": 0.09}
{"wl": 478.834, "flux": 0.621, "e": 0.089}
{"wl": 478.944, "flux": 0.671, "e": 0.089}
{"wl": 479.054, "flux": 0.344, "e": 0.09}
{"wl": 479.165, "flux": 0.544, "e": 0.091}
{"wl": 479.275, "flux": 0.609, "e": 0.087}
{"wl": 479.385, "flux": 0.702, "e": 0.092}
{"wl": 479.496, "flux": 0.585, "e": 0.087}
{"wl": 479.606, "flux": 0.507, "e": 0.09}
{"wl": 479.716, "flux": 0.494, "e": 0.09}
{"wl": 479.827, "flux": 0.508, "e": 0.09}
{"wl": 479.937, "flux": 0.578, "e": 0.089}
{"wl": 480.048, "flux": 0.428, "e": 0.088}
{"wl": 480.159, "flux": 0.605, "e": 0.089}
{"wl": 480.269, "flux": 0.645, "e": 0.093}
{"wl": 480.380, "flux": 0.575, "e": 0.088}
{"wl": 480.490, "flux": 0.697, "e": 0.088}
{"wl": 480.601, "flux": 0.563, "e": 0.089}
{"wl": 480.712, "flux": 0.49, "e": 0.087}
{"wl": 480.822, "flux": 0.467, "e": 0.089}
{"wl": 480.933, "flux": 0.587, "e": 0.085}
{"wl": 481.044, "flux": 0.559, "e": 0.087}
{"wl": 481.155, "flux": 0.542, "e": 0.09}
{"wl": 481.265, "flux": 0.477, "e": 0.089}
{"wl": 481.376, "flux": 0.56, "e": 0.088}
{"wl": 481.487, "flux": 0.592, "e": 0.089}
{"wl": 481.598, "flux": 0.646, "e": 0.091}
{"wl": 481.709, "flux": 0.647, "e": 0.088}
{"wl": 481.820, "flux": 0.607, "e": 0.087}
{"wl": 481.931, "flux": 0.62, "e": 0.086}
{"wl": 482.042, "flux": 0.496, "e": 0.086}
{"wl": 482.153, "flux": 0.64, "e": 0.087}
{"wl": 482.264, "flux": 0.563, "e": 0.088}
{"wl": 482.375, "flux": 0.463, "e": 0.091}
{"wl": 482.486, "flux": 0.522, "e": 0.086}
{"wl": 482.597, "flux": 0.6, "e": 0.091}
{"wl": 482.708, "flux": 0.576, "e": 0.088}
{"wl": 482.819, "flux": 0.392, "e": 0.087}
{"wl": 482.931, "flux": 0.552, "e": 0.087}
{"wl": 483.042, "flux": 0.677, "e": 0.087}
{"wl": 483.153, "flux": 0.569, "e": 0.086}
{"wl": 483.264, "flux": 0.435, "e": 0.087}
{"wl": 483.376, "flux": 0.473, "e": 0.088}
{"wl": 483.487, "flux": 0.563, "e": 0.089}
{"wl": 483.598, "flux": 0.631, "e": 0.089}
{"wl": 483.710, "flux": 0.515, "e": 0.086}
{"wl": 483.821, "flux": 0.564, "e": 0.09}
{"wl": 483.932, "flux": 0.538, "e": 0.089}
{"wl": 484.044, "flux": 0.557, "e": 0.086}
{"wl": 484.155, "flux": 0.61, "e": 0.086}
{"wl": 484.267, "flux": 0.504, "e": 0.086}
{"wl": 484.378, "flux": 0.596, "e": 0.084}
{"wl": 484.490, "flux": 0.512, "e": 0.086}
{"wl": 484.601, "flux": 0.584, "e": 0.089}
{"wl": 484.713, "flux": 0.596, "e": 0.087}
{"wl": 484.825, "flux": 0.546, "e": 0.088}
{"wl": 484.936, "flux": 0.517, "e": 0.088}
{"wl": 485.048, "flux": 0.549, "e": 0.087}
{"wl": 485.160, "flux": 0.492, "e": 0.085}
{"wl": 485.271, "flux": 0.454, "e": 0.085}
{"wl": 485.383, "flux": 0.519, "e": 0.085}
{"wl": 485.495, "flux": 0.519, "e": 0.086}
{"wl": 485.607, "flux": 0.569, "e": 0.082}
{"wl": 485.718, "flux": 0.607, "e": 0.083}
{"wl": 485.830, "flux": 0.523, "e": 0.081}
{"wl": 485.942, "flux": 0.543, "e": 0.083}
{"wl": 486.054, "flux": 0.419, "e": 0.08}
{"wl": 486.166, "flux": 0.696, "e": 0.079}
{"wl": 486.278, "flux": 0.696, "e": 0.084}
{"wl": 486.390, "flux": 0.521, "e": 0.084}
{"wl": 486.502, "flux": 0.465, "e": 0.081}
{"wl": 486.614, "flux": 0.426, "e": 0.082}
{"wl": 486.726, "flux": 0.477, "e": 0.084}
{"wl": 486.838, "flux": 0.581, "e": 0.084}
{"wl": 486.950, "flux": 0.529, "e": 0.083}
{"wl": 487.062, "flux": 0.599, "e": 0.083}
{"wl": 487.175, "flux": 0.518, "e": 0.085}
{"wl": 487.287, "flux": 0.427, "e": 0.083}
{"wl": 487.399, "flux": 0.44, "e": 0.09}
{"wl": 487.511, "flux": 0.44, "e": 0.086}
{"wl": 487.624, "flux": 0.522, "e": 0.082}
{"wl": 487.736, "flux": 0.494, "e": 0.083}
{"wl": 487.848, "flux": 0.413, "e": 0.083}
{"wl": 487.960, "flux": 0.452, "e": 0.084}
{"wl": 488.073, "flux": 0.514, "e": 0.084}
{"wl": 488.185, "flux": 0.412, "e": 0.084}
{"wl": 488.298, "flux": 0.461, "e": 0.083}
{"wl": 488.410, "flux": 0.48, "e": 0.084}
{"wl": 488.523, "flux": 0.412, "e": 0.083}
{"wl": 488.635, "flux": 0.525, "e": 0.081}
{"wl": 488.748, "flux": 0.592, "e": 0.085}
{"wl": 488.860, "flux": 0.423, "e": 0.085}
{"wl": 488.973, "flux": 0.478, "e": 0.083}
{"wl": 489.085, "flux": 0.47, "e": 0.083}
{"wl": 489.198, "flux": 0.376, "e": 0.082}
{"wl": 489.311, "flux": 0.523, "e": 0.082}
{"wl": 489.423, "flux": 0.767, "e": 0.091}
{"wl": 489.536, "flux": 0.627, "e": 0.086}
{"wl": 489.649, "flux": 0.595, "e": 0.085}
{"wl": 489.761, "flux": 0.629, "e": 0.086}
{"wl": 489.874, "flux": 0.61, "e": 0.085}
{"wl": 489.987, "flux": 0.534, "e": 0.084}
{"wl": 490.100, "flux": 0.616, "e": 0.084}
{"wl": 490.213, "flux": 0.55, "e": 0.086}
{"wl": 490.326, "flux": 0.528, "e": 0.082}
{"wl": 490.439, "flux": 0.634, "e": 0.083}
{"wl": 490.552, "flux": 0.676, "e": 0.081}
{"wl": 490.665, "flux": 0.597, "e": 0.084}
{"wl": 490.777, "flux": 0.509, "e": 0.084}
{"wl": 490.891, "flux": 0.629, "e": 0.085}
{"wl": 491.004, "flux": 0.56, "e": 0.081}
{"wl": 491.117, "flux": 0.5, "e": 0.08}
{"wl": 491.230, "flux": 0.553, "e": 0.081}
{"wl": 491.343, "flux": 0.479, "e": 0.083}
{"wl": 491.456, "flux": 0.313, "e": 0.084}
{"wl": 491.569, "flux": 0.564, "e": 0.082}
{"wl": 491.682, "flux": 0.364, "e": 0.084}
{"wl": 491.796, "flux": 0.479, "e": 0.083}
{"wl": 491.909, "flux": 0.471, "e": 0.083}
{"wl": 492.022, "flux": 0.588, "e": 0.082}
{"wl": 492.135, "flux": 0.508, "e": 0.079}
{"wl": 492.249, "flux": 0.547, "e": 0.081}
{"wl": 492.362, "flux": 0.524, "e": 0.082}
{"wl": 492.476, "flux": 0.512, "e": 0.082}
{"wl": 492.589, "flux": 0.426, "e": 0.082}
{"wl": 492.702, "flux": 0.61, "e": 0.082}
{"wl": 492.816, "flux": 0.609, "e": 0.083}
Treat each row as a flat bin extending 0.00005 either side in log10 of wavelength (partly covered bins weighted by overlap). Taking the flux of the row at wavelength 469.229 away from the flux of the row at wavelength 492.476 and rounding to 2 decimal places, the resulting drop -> 0.15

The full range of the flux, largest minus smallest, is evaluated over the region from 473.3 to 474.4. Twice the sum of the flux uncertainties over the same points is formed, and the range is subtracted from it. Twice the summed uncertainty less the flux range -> 1.5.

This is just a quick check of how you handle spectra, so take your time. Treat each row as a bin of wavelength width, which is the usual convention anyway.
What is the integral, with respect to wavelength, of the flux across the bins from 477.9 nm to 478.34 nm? 0.269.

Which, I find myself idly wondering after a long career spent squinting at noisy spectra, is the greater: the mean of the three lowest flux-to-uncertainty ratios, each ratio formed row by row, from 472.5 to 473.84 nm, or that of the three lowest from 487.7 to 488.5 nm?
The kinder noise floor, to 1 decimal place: 5.1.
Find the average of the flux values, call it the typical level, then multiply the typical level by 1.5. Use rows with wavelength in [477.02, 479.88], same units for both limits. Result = 0.87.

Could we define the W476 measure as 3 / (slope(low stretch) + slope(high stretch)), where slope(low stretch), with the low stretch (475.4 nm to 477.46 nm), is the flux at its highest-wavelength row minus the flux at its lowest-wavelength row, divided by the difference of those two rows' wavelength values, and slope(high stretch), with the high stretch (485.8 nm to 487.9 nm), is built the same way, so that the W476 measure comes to -559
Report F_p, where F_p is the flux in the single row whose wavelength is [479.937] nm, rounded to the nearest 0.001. 0.578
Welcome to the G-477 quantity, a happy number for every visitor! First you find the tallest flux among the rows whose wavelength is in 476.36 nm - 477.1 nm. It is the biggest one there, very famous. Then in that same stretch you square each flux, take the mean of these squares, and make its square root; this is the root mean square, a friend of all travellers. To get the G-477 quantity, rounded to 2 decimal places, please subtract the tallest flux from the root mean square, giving -0.10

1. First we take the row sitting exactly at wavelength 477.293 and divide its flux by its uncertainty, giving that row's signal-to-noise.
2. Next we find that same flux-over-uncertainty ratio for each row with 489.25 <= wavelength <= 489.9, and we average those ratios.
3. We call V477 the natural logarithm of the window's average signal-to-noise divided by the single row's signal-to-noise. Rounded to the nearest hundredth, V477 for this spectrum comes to -0.10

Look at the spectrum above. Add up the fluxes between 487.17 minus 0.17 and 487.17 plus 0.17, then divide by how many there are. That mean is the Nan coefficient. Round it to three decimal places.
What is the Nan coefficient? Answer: 0.515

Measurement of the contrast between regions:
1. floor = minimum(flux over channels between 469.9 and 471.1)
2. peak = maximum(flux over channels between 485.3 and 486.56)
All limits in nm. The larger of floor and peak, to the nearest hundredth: 0.70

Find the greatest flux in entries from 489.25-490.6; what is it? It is 0.767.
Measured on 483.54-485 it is 0.631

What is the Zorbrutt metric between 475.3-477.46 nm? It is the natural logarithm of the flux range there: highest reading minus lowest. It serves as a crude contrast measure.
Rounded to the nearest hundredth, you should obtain -1.38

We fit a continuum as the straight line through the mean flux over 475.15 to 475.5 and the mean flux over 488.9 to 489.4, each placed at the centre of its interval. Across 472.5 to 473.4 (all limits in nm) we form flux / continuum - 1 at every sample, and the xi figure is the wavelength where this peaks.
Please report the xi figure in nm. 473.352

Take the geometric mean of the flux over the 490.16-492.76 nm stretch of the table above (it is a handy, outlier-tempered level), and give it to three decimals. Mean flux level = 0.520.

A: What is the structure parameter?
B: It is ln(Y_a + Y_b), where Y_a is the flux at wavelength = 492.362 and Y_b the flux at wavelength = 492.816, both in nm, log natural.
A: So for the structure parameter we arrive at 0.12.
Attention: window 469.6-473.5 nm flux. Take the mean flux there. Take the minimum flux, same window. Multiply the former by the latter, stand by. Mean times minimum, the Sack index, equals 0.10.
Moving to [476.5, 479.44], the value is 0.20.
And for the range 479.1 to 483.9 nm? 0.22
